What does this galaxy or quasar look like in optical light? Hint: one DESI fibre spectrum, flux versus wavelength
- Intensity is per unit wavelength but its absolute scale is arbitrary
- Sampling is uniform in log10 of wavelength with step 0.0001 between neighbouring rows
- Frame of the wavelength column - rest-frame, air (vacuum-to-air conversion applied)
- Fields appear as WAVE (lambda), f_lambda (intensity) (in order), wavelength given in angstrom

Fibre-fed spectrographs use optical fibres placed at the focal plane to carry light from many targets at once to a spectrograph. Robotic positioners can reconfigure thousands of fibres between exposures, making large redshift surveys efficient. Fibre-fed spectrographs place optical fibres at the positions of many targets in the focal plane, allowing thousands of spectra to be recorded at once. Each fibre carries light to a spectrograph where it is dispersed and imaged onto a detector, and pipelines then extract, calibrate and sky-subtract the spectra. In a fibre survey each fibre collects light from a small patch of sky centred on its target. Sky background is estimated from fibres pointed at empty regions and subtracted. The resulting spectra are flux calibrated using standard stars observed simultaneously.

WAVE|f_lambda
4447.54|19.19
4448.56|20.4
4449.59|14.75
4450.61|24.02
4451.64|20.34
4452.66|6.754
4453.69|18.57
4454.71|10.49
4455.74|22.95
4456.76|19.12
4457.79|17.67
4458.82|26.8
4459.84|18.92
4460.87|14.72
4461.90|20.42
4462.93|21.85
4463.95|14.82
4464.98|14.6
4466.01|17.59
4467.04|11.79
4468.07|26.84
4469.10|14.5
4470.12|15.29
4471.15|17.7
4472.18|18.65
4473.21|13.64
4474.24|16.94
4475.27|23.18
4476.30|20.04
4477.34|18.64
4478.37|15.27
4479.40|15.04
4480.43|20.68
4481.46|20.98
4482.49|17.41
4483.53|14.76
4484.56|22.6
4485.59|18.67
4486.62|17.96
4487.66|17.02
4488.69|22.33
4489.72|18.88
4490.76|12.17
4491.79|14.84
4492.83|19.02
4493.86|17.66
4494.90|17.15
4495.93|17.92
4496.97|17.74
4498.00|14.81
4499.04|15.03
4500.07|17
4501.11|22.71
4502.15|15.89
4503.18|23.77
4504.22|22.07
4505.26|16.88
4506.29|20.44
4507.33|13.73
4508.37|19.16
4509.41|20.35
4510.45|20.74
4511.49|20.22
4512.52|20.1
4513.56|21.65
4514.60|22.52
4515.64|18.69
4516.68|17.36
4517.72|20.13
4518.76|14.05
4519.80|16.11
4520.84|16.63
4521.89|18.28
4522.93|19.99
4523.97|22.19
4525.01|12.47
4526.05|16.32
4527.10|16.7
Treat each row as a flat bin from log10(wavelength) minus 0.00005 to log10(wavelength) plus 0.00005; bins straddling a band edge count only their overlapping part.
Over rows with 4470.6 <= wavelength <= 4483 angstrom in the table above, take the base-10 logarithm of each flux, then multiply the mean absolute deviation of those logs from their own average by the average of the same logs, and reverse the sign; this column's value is -0.066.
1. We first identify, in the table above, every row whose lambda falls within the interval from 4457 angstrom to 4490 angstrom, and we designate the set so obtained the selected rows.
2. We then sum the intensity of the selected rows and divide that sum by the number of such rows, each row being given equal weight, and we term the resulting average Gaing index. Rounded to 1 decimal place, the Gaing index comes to 18.3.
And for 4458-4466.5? 18.7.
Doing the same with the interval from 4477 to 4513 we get 18.3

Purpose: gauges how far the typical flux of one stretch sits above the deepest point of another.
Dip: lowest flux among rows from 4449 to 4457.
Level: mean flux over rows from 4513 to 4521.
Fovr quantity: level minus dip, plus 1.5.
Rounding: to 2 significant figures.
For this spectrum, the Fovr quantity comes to 13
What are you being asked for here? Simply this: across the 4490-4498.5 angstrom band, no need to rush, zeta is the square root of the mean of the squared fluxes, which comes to 16.6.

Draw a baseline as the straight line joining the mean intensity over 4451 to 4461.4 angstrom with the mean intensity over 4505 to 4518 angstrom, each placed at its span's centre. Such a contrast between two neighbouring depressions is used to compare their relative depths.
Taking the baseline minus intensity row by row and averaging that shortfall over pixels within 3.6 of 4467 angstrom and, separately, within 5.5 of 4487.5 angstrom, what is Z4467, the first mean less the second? 0.6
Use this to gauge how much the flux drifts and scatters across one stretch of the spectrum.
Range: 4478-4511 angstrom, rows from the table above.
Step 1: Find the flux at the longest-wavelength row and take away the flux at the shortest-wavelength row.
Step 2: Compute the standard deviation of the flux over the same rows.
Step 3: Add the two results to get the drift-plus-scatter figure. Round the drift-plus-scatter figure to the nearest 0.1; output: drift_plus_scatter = 8.4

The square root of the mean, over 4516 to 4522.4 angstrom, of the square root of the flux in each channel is 2.032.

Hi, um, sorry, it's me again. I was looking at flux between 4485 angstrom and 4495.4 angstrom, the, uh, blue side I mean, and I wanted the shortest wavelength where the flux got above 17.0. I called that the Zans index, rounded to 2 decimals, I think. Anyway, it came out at 4485.59 angstrom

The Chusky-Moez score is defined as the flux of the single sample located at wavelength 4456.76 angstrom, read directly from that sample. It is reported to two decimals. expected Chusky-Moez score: 19.12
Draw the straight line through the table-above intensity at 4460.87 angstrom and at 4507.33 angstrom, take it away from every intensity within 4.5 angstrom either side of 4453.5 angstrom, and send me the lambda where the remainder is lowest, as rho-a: 4452.66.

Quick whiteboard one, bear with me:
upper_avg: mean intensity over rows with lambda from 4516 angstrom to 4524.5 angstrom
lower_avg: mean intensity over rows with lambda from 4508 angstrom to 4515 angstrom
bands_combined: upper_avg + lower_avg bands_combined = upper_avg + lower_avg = 38.8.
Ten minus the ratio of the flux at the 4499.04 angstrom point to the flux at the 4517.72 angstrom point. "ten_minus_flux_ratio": 9.25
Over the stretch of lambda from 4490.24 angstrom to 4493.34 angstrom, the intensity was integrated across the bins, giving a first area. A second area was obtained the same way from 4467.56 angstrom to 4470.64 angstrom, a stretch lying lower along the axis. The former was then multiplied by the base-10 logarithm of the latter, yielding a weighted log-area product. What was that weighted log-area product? 84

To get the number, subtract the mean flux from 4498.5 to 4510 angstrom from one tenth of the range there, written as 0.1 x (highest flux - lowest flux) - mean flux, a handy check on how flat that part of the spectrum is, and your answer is -17.8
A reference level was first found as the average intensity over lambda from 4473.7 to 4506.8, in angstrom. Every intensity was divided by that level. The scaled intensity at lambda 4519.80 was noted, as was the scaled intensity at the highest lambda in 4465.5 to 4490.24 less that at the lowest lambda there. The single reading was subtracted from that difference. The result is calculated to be -0.81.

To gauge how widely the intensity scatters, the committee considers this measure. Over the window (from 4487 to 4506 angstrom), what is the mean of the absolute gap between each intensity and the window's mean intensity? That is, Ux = 2.35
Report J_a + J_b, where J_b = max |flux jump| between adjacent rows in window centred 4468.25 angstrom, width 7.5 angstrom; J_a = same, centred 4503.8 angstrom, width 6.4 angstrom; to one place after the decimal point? 22.9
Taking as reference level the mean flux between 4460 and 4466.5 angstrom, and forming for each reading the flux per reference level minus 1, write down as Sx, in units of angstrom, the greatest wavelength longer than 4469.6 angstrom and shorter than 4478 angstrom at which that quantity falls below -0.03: 4473.21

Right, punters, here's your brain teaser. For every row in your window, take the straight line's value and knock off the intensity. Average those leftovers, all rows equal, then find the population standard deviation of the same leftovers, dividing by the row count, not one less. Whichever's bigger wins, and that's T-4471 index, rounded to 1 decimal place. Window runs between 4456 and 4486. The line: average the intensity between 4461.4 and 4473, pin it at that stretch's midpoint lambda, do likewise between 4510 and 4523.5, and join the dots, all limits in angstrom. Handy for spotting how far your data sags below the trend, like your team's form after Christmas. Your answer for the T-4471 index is 3.7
